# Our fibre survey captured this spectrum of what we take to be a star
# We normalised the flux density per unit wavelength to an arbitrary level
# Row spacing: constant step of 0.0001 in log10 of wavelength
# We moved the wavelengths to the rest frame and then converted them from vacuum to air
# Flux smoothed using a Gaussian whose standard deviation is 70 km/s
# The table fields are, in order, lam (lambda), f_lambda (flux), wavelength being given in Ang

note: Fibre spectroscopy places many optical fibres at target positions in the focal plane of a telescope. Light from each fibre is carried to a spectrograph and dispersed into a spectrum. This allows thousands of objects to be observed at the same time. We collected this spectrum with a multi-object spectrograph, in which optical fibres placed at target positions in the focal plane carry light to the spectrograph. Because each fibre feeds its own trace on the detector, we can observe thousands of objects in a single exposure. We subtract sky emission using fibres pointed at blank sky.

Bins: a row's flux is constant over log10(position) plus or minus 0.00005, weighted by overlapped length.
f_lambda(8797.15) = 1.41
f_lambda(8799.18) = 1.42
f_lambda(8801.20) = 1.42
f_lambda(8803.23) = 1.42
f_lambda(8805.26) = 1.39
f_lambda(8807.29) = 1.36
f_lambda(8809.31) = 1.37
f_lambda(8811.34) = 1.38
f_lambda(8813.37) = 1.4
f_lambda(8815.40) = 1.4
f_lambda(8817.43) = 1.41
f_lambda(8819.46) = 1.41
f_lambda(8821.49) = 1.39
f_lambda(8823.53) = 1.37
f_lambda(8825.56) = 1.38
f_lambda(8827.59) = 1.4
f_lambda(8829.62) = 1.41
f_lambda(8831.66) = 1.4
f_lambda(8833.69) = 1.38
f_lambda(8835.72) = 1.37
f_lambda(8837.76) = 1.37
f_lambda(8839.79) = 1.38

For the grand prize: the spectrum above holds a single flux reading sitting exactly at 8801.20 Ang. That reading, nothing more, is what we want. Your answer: 1.42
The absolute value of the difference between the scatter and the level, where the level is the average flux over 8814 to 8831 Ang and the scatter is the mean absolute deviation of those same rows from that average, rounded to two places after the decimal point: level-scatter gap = 1.38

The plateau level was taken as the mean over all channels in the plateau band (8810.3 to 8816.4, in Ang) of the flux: 1.393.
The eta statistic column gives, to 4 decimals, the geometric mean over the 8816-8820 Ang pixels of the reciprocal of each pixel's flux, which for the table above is 0.7092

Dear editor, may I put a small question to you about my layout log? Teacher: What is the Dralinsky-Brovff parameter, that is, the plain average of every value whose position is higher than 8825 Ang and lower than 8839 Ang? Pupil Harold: 1.39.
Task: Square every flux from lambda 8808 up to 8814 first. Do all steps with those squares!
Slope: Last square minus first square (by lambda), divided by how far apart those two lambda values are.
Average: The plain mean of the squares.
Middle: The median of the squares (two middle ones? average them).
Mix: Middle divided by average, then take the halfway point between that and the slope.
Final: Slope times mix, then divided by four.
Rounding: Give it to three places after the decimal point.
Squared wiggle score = 0.003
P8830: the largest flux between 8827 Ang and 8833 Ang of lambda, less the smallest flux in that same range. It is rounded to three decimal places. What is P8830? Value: 0.010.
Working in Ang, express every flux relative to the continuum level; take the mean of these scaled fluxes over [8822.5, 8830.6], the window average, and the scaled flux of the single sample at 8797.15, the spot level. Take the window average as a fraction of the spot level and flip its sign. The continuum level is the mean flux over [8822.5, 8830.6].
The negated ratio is -0.99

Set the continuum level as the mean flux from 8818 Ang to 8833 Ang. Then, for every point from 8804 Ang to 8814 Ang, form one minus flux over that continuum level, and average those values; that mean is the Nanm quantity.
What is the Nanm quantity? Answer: 0.010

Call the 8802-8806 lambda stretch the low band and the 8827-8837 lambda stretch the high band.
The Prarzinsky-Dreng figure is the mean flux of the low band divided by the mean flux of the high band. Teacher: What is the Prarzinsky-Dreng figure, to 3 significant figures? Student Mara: 1.01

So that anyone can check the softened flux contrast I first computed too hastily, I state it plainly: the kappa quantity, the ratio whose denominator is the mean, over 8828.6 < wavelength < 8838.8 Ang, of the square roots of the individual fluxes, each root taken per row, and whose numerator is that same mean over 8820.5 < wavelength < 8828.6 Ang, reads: 1.00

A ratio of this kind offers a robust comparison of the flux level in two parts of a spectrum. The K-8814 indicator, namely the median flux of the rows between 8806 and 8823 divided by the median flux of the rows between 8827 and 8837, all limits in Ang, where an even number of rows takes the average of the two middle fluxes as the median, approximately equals 1.00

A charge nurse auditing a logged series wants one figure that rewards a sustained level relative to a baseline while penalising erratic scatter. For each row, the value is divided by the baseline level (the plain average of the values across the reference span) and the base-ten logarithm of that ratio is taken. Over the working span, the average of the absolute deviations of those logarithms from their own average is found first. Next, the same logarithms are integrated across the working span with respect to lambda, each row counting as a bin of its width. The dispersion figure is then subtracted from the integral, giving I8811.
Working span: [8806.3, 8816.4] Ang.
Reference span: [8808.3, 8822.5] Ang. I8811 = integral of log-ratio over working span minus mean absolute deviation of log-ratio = -0.044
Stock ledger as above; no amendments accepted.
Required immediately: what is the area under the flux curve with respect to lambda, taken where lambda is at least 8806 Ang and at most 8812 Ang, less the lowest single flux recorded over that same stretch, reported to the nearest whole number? 7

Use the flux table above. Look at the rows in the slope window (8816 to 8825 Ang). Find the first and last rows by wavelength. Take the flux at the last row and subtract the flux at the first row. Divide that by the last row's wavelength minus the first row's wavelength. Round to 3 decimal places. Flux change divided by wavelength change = -0.007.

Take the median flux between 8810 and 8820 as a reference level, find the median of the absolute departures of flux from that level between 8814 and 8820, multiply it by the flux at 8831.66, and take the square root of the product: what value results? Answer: 0.118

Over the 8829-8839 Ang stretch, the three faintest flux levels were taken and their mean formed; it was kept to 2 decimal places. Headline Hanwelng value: 1.37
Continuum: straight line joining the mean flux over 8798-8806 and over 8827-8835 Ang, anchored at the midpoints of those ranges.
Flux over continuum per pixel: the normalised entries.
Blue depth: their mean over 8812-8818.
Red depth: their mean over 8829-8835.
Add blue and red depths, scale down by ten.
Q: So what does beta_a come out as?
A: 0.200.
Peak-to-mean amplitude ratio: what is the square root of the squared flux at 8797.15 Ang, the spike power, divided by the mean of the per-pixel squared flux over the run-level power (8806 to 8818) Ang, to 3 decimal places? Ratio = 1.017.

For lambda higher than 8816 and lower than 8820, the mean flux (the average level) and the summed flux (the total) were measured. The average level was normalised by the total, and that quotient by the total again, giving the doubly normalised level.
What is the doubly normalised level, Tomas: 0.18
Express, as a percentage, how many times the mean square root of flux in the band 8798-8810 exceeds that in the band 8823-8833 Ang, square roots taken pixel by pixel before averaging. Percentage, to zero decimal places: 100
